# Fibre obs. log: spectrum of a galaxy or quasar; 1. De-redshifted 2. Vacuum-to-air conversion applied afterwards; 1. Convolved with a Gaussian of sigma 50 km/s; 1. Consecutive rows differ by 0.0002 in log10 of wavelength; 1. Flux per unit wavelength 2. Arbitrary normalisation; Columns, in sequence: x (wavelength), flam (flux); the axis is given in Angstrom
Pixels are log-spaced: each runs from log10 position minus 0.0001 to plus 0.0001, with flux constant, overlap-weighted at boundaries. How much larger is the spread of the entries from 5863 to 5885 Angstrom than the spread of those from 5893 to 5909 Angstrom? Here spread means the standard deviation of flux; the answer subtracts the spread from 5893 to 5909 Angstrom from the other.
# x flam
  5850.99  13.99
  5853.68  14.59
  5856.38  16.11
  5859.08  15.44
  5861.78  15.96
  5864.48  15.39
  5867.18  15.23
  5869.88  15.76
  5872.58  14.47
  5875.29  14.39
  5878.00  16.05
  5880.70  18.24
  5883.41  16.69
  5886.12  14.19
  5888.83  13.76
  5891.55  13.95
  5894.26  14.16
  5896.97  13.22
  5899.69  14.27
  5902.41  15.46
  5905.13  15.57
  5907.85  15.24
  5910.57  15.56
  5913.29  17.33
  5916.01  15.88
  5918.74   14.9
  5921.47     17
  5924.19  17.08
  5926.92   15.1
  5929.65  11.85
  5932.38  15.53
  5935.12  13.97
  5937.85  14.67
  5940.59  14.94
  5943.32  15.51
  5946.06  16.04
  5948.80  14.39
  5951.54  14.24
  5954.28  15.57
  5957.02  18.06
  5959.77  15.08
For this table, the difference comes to 0.33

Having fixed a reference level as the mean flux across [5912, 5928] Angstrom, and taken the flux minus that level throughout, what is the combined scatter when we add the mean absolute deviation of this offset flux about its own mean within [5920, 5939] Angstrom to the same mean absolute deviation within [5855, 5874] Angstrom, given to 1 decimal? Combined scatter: 1.7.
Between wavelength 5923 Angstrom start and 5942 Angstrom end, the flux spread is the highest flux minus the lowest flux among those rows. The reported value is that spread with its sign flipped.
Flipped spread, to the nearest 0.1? -5.2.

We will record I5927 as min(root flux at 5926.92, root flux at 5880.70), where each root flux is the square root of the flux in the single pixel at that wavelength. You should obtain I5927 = 3.89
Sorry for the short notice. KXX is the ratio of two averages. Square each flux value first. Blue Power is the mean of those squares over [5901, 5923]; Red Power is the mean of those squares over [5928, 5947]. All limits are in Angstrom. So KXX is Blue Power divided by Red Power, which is 1.17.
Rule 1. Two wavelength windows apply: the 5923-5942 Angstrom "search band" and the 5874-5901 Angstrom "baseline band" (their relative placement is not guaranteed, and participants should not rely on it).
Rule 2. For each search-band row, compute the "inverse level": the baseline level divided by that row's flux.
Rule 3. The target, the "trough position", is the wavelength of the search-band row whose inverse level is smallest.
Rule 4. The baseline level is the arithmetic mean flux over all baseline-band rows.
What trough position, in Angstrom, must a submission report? 5924.19 Angstrom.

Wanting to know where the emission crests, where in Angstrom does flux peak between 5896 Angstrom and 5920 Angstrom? 5913.29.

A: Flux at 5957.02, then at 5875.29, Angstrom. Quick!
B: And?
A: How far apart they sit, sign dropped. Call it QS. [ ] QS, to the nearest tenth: 3.7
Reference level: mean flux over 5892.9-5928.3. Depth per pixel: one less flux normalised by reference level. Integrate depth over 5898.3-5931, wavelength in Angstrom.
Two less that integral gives 2.0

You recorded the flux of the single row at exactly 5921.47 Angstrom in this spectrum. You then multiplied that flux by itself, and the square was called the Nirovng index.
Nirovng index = 289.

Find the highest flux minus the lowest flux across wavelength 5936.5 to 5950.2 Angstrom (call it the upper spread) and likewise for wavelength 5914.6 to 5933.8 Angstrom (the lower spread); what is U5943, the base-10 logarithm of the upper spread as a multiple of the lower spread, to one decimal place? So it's -0.5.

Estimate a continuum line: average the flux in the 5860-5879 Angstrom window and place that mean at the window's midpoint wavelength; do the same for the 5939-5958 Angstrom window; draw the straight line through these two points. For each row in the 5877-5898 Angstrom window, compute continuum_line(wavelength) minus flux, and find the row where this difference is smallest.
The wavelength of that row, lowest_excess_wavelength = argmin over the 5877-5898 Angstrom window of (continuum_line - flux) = 5880.70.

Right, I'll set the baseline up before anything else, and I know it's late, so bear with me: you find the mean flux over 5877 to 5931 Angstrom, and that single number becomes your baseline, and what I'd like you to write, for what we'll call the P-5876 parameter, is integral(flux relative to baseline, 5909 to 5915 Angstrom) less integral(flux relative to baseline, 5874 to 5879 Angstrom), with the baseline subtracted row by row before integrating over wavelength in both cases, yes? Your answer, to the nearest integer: 7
